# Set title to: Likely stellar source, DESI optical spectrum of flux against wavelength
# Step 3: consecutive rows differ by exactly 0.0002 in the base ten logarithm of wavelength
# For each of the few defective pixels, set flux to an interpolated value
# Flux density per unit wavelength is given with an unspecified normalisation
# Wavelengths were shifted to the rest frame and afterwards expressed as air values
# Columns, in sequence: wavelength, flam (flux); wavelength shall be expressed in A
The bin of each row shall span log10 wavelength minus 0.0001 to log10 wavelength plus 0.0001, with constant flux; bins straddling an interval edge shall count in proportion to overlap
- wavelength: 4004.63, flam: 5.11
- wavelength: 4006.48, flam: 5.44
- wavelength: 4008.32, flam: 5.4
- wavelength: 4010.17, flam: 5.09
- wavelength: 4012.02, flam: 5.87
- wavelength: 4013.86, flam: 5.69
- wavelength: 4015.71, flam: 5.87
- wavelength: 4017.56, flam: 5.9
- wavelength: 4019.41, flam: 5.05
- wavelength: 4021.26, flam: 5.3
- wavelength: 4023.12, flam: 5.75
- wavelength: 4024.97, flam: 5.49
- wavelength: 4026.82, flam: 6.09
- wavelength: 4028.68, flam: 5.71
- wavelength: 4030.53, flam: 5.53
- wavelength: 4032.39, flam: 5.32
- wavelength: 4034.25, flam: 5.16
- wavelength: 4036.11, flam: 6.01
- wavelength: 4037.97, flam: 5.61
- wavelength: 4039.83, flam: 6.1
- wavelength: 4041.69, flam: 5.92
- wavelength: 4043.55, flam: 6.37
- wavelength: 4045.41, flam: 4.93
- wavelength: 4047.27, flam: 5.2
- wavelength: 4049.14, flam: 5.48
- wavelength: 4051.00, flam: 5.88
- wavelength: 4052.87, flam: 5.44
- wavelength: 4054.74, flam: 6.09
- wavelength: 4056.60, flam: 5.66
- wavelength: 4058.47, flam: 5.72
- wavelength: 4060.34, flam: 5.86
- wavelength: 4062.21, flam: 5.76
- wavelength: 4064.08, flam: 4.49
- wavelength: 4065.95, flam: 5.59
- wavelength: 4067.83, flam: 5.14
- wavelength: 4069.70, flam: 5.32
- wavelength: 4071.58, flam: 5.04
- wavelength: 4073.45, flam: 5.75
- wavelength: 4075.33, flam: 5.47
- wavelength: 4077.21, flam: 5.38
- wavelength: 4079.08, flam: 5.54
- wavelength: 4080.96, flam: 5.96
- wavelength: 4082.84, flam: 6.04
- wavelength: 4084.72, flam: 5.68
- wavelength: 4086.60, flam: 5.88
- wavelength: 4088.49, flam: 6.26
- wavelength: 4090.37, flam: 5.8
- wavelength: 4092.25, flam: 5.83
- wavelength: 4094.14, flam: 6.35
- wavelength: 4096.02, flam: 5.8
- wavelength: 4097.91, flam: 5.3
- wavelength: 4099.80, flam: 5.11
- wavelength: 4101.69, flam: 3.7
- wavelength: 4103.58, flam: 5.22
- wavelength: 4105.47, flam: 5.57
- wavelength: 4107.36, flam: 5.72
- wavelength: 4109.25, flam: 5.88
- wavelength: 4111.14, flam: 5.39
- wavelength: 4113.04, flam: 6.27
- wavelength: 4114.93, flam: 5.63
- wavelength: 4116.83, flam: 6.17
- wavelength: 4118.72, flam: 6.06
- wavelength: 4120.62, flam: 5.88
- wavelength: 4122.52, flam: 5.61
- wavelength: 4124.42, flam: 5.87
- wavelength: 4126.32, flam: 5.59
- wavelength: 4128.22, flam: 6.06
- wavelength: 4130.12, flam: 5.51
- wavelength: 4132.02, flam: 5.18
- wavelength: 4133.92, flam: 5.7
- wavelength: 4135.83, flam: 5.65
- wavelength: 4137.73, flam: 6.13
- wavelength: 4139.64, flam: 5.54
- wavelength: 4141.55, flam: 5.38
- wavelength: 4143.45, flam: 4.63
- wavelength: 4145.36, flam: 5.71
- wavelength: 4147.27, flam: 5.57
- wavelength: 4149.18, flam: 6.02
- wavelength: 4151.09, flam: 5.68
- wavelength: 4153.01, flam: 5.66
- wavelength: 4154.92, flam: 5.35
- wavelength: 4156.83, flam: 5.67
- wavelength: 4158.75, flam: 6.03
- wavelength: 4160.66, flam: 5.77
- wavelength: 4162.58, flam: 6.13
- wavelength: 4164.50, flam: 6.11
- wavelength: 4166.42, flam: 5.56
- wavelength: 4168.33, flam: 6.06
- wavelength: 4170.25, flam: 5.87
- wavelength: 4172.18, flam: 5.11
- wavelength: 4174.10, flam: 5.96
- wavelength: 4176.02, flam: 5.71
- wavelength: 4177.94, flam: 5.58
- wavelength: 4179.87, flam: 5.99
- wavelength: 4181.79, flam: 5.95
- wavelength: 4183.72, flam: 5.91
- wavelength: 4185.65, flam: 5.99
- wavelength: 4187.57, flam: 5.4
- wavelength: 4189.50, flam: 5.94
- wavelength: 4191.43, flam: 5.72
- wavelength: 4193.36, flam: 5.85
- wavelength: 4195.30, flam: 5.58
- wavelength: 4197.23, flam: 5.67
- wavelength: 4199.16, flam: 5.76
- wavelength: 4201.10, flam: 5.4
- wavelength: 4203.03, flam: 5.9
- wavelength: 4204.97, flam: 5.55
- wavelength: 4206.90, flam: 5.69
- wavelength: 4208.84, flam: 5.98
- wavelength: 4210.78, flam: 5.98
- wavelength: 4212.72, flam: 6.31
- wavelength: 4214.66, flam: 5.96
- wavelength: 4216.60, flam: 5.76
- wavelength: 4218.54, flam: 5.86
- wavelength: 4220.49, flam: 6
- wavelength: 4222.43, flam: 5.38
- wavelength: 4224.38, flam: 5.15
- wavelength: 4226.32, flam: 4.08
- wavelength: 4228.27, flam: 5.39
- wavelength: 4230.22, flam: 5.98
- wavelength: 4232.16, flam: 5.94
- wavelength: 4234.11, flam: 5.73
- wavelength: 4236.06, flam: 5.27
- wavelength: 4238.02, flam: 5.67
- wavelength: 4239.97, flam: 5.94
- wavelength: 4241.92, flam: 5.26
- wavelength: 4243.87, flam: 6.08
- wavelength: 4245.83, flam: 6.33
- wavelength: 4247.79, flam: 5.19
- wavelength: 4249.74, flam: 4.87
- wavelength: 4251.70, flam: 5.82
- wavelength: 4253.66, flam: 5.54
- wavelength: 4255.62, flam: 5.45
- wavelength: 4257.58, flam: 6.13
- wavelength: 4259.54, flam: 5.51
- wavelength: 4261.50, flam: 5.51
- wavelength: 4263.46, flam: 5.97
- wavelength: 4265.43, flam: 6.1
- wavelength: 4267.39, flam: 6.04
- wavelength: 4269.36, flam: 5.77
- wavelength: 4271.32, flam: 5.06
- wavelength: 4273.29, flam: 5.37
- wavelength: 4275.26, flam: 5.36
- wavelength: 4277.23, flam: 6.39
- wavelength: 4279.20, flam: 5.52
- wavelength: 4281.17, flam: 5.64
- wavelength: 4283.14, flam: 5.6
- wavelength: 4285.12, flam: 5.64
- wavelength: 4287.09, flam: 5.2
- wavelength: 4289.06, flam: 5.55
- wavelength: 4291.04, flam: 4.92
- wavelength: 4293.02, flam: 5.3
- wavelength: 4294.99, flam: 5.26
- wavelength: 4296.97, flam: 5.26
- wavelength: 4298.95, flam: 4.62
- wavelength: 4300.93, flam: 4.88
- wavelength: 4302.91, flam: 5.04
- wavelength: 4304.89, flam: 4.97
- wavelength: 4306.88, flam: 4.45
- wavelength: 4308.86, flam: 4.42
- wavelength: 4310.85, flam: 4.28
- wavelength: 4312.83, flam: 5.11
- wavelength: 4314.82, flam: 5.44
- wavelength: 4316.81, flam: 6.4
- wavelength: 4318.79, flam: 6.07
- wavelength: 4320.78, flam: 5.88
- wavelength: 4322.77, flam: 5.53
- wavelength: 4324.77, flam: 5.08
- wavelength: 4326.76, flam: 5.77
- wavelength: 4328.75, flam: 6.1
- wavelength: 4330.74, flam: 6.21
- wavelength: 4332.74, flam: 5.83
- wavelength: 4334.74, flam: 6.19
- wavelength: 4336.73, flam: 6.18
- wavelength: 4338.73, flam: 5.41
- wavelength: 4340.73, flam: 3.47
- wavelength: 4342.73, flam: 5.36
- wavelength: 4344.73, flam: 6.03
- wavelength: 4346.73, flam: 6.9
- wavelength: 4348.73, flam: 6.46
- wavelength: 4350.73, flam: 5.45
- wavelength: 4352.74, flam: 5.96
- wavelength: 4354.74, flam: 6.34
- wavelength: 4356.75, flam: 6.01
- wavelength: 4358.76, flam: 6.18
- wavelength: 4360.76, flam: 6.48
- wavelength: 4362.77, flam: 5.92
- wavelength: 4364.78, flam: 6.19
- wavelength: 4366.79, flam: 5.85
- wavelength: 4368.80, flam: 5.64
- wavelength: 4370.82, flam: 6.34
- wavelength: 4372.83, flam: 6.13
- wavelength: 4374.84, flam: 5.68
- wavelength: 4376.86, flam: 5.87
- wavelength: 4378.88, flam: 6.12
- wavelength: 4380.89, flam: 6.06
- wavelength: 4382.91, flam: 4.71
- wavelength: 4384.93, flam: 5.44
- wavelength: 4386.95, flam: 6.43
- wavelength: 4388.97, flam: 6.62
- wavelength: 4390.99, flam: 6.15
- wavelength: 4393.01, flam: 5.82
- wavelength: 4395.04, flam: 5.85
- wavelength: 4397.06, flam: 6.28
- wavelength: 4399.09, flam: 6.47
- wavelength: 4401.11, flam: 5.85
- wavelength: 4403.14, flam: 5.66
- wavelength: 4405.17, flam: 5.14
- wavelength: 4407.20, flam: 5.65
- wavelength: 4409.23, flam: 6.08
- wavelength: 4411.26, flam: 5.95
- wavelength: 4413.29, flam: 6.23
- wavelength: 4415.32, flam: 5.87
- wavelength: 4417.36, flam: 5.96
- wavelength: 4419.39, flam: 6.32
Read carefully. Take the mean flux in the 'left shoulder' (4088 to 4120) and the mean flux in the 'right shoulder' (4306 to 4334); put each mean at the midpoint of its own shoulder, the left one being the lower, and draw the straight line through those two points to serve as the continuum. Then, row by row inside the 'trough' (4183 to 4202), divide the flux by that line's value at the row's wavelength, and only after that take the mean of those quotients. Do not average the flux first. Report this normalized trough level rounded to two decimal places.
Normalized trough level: 1.03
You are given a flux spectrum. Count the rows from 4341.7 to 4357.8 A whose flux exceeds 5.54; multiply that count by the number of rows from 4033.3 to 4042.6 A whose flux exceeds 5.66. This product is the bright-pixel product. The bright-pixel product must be 18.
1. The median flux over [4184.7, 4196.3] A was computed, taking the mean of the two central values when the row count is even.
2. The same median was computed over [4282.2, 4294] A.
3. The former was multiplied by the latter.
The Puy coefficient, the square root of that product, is 5.60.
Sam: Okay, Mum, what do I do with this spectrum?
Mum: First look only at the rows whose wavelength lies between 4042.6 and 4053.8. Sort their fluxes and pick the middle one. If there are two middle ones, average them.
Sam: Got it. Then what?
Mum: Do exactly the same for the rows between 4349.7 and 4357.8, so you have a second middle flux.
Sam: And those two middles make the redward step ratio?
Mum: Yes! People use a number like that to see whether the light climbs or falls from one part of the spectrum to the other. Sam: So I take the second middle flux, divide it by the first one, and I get 1.10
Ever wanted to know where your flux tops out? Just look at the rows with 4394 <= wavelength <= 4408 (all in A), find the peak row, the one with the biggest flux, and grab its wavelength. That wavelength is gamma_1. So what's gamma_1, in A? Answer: 4399.09 A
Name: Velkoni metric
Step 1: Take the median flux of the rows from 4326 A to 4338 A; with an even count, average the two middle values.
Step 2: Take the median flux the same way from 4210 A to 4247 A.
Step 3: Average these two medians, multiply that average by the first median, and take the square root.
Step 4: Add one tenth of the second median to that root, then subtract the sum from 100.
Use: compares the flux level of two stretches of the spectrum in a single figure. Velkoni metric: 93.3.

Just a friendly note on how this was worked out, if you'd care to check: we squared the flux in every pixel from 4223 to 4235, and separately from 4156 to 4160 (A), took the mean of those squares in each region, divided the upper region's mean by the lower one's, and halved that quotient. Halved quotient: 0.43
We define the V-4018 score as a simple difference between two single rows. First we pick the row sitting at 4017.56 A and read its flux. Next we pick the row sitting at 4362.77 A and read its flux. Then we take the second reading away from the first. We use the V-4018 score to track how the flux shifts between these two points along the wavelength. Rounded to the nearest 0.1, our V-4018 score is 0.0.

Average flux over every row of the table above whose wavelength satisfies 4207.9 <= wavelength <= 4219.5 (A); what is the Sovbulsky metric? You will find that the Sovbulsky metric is 6.0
